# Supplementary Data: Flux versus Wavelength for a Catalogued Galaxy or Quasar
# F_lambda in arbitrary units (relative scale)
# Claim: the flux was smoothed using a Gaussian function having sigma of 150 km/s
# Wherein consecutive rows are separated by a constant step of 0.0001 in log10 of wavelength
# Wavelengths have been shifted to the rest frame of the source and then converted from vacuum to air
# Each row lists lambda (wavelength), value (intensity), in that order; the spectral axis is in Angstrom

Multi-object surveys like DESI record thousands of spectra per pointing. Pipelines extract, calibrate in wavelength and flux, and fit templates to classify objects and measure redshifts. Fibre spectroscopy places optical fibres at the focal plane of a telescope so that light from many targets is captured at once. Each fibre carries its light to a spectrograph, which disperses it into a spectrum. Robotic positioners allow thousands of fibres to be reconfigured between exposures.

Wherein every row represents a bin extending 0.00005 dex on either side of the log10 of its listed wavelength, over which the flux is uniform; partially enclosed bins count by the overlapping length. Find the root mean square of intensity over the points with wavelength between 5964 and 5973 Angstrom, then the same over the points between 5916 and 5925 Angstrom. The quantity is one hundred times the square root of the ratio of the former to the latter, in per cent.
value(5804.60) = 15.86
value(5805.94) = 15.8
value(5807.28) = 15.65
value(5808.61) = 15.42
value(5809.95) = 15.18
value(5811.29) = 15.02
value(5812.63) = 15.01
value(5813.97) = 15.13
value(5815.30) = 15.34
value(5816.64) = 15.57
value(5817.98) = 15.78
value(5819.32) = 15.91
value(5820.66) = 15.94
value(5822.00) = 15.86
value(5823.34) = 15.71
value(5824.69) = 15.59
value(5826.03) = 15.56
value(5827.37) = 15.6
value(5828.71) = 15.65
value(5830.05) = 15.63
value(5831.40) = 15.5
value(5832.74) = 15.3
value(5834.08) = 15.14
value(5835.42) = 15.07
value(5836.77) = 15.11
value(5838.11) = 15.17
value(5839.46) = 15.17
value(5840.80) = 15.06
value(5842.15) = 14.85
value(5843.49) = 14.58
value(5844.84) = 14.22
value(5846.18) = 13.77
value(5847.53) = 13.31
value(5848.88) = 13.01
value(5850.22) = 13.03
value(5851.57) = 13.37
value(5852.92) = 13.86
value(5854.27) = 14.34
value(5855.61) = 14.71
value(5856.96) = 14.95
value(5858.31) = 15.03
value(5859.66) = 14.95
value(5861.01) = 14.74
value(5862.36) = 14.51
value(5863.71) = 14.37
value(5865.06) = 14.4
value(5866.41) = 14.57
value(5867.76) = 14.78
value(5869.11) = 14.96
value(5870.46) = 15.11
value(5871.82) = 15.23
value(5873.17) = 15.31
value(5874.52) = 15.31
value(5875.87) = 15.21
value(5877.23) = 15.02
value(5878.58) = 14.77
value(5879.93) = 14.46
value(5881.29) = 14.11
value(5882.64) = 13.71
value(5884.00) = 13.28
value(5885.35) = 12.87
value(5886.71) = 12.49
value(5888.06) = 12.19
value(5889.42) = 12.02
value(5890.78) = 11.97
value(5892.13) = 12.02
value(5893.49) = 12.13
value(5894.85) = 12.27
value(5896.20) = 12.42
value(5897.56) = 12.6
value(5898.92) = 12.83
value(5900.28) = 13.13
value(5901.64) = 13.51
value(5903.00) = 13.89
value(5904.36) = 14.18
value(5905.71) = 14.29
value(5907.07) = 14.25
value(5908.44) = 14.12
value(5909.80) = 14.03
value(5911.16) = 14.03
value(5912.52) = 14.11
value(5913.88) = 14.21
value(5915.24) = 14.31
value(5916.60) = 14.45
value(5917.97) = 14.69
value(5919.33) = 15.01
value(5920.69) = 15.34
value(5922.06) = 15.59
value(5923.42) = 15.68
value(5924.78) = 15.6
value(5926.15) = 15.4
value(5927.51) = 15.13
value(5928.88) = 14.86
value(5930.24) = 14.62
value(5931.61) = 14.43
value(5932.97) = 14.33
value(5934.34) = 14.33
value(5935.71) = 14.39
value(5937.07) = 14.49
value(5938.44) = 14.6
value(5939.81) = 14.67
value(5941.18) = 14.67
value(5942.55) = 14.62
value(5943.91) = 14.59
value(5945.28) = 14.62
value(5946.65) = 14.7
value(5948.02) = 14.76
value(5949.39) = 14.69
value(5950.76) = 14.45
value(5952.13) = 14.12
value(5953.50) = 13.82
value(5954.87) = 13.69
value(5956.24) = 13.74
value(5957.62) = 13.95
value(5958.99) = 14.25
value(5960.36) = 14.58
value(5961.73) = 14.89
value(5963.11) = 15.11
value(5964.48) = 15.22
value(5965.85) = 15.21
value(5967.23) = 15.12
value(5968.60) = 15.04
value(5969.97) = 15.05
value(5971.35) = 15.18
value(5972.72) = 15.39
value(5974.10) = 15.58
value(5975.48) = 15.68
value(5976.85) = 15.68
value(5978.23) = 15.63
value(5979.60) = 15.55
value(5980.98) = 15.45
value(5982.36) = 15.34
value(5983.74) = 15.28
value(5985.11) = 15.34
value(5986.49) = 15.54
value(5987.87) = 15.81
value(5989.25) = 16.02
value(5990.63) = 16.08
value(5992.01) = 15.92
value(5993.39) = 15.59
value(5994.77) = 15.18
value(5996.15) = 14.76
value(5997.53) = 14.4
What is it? 100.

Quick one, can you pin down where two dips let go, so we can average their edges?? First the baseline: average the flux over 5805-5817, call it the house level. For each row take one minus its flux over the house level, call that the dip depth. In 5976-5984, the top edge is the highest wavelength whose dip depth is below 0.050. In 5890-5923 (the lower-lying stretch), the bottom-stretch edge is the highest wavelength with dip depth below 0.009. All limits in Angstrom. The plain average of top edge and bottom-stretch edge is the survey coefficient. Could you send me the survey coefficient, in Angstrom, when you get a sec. 5952.9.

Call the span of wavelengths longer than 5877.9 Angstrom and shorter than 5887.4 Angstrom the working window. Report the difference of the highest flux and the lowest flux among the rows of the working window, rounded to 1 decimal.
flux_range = 2.3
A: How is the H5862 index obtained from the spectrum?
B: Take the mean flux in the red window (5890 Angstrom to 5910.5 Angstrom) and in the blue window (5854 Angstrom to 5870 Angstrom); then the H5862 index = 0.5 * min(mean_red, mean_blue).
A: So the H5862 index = 6.59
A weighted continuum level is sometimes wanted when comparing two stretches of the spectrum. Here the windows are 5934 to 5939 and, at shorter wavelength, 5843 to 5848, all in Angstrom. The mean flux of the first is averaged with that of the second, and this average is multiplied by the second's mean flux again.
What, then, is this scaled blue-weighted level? 199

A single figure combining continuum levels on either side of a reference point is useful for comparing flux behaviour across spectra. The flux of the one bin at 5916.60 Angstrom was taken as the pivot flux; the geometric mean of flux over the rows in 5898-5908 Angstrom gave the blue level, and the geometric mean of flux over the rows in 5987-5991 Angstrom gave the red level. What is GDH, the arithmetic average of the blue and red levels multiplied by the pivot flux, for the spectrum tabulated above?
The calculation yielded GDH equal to 214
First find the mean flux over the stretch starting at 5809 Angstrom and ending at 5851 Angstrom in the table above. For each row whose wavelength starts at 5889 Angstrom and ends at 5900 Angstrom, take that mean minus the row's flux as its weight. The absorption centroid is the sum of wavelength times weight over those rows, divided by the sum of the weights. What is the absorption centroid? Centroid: 5893.9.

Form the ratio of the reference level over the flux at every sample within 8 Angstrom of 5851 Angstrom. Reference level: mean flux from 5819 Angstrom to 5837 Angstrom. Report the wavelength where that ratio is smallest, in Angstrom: 5858.31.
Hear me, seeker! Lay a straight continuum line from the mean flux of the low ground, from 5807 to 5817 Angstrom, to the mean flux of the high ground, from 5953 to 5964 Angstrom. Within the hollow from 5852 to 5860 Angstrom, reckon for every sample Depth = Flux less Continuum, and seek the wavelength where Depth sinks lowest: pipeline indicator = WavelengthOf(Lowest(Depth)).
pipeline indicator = 5852.92 Angstrom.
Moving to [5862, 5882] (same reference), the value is 5881.29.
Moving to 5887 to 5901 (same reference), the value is 5890.78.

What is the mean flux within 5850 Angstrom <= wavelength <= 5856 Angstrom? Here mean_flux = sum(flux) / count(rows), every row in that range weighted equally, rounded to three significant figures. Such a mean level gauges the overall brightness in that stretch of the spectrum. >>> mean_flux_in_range 13.9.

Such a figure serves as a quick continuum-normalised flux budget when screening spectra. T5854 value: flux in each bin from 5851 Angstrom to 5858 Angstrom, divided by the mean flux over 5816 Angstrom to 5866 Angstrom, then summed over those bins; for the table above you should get 4.79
